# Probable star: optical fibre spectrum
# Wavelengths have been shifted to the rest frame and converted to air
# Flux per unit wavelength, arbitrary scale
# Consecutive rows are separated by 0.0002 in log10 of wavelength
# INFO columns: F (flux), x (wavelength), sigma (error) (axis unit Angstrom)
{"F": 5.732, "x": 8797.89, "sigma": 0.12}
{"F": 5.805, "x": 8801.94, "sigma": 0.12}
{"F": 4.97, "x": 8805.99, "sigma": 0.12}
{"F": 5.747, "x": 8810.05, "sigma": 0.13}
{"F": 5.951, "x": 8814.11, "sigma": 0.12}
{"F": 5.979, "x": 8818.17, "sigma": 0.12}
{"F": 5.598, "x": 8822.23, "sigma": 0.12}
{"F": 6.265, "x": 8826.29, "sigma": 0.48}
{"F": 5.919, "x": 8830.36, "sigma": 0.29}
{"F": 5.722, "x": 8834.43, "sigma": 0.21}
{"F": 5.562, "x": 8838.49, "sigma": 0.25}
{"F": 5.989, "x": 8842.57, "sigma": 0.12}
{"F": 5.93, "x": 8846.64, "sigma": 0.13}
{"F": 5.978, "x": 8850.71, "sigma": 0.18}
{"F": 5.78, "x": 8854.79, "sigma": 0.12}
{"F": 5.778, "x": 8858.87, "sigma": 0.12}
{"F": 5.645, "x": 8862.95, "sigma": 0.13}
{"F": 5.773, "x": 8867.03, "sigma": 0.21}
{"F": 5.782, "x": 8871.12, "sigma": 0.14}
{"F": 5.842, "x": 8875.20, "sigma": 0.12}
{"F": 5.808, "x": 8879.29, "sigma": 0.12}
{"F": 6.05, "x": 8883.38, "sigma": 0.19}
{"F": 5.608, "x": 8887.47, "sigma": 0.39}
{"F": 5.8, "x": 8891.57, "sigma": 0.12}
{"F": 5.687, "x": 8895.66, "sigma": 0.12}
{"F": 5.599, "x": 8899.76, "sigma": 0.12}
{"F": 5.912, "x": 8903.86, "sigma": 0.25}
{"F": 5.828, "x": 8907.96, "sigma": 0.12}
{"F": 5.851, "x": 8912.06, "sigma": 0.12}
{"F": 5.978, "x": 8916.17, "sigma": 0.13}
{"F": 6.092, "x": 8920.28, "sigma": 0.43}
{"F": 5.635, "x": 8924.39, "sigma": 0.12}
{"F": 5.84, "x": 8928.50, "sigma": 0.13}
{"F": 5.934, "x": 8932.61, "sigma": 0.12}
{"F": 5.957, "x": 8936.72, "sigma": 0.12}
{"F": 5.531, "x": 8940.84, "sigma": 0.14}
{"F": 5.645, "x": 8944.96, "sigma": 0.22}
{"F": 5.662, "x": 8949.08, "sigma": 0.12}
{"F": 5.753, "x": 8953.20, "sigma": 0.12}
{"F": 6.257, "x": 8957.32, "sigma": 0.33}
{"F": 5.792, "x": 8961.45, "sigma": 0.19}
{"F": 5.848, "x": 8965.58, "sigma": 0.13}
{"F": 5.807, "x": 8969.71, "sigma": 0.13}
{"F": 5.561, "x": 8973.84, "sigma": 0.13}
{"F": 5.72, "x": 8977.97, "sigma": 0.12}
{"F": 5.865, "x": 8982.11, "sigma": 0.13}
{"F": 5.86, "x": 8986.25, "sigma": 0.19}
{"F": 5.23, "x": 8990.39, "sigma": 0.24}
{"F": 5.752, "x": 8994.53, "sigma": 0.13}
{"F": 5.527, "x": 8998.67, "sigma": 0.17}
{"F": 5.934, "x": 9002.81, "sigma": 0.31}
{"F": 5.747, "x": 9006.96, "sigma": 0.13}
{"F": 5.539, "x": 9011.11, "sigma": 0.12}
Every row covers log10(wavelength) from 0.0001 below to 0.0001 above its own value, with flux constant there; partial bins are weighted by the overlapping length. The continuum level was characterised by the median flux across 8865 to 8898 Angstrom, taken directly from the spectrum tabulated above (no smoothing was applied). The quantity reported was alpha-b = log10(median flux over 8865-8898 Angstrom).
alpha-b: 0.763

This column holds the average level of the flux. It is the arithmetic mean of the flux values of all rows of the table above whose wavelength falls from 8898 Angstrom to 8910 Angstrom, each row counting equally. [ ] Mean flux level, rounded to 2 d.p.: 5.78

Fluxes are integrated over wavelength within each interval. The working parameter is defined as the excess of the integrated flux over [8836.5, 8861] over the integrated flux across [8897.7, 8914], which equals 48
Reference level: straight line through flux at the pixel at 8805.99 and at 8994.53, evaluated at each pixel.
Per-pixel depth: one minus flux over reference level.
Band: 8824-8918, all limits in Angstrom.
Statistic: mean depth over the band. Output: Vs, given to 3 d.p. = -0.113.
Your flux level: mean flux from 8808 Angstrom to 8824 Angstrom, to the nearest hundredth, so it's 5.82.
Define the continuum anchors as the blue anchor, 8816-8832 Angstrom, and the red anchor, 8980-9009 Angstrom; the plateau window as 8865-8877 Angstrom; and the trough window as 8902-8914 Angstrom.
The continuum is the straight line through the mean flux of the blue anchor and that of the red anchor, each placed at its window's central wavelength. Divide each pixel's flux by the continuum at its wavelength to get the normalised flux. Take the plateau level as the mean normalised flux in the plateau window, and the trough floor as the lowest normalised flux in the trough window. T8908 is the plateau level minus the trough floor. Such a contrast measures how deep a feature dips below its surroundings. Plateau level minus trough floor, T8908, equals -0.01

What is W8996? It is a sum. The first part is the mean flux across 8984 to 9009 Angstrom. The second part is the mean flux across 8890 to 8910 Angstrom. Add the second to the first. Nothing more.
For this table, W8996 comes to 11.44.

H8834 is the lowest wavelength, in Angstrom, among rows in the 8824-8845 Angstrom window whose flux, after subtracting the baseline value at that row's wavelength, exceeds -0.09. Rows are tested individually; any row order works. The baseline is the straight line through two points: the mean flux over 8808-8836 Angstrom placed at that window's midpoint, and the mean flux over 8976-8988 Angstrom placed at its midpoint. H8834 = 8826.29 Angstrom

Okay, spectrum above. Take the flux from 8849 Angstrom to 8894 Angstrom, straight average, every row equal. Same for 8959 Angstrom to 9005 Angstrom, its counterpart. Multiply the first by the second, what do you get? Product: 33.2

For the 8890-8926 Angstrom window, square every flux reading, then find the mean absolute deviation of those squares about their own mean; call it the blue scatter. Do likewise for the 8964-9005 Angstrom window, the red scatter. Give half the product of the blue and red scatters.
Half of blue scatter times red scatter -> 1.32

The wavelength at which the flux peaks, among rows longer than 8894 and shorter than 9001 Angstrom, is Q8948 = 8957.32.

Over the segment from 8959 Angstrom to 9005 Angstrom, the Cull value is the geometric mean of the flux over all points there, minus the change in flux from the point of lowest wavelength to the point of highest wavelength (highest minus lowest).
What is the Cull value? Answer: 5.57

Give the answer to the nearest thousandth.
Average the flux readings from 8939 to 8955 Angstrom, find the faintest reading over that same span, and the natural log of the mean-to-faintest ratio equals 0.021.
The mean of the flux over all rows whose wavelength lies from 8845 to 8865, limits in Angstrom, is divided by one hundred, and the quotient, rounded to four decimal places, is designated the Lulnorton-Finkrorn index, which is 0.0582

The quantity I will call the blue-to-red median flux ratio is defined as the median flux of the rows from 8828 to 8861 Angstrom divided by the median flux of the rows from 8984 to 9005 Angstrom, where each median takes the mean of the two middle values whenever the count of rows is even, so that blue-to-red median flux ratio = 1.017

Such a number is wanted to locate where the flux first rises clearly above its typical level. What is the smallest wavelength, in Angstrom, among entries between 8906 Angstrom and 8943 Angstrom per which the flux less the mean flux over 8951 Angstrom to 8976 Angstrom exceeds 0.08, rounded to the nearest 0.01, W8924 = 8916.17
